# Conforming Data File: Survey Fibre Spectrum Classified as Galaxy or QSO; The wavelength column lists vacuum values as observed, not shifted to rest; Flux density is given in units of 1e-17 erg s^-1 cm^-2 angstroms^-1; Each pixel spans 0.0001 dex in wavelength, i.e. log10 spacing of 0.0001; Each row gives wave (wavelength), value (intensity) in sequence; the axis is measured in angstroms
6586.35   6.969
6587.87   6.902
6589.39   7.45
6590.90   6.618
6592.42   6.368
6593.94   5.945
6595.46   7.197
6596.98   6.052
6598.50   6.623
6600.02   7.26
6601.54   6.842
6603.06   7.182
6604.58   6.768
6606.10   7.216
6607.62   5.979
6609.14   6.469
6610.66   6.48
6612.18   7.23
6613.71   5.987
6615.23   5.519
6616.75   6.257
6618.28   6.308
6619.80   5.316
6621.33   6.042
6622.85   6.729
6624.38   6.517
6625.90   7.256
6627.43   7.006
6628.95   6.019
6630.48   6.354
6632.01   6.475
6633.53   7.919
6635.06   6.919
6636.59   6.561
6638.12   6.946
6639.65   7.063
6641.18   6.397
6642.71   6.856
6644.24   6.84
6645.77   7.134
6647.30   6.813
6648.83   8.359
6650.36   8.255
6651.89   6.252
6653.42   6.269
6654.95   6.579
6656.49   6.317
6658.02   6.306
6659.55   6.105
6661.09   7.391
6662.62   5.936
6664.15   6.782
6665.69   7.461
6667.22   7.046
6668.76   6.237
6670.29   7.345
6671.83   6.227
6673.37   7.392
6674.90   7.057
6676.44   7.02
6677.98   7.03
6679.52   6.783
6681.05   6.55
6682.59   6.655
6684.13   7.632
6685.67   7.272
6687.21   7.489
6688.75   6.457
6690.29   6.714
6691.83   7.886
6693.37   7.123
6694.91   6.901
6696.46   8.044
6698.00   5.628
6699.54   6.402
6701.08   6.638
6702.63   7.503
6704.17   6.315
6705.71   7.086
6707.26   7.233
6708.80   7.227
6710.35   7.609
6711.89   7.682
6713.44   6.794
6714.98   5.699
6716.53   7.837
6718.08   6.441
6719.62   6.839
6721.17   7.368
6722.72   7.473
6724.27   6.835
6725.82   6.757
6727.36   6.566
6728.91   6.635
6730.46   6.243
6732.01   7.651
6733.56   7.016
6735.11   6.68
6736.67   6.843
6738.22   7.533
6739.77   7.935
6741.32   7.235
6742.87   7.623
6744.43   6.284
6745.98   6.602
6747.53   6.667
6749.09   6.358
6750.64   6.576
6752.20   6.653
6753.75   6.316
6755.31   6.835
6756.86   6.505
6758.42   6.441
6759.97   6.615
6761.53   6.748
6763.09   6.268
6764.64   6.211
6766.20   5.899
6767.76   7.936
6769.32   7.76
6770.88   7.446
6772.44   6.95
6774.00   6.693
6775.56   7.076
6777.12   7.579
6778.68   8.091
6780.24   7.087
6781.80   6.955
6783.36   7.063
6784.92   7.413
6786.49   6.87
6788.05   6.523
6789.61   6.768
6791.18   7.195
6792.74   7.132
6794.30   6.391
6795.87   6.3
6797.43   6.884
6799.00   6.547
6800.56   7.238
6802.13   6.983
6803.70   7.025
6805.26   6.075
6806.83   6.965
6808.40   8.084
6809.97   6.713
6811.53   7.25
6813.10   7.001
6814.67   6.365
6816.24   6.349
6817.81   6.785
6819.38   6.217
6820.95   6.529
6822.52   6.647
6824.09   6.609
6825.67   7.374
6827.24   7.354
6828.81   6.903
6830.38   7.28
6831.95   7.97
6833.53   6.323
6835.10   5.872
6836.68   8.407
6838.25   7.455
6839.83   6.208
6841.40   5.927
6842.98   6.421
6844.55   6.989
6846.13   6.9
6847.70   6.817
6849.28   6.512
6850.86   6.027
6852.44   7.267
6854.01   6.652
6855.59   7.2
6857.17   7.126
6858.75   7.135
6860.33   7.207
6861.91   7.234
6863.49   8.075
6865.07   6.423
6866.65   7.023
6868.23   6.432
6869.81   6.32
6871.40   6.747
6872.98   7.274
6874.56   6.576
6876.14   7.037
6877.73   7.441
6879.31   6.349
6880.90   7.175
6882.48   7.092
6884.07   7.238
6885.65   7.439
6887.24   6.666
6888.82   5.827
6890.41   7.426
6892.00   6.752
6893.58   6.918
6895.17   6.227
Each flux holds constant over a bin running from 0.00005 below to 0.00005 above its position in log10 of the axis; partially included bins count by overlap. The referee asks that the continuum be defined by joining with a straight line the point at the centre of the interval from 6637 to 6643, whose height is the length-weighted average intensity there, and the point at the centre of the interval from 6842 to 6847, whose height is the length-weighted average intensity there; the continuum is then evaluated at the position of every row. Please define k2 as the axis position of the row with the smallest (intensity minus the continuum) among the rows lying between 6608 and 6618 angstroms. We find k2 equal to 6615.23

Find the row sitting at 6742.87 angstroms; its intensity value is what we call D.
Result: 7.623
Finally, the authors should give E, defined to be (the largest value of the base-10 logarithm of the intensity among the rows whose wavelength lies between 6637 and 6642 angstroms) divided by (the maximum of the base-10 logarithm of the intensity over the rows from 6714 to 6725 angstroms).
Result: 0.95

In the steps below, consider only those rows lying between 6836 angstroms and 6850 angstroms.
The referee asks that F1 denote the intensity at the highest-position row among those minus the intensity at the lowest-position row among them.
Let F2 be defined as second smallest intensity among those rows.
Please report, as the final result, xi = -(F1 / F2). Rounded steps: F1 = -1.9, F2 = 6.208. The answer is 0.31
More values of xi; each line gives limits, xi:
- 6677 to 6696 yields 0.02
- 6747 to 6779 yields -0.23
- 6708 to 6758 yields 0.12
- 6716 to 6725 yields 0.15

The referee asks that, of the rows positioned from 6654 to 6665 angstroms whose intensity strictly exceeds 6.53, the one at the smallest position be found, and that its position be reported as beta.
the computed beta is 6654.95 angstroms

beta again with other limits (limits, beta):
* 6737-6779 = 6738.22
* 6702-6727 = 6702.63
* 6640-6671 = 6642.71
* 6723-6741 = 6724.27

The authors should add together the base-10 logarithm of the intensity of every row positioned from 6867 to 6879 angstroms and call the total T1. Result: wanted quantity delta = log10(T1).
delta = 0.77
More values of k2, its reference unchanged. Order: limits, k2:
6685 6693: 6688.75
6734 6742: 6735.11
